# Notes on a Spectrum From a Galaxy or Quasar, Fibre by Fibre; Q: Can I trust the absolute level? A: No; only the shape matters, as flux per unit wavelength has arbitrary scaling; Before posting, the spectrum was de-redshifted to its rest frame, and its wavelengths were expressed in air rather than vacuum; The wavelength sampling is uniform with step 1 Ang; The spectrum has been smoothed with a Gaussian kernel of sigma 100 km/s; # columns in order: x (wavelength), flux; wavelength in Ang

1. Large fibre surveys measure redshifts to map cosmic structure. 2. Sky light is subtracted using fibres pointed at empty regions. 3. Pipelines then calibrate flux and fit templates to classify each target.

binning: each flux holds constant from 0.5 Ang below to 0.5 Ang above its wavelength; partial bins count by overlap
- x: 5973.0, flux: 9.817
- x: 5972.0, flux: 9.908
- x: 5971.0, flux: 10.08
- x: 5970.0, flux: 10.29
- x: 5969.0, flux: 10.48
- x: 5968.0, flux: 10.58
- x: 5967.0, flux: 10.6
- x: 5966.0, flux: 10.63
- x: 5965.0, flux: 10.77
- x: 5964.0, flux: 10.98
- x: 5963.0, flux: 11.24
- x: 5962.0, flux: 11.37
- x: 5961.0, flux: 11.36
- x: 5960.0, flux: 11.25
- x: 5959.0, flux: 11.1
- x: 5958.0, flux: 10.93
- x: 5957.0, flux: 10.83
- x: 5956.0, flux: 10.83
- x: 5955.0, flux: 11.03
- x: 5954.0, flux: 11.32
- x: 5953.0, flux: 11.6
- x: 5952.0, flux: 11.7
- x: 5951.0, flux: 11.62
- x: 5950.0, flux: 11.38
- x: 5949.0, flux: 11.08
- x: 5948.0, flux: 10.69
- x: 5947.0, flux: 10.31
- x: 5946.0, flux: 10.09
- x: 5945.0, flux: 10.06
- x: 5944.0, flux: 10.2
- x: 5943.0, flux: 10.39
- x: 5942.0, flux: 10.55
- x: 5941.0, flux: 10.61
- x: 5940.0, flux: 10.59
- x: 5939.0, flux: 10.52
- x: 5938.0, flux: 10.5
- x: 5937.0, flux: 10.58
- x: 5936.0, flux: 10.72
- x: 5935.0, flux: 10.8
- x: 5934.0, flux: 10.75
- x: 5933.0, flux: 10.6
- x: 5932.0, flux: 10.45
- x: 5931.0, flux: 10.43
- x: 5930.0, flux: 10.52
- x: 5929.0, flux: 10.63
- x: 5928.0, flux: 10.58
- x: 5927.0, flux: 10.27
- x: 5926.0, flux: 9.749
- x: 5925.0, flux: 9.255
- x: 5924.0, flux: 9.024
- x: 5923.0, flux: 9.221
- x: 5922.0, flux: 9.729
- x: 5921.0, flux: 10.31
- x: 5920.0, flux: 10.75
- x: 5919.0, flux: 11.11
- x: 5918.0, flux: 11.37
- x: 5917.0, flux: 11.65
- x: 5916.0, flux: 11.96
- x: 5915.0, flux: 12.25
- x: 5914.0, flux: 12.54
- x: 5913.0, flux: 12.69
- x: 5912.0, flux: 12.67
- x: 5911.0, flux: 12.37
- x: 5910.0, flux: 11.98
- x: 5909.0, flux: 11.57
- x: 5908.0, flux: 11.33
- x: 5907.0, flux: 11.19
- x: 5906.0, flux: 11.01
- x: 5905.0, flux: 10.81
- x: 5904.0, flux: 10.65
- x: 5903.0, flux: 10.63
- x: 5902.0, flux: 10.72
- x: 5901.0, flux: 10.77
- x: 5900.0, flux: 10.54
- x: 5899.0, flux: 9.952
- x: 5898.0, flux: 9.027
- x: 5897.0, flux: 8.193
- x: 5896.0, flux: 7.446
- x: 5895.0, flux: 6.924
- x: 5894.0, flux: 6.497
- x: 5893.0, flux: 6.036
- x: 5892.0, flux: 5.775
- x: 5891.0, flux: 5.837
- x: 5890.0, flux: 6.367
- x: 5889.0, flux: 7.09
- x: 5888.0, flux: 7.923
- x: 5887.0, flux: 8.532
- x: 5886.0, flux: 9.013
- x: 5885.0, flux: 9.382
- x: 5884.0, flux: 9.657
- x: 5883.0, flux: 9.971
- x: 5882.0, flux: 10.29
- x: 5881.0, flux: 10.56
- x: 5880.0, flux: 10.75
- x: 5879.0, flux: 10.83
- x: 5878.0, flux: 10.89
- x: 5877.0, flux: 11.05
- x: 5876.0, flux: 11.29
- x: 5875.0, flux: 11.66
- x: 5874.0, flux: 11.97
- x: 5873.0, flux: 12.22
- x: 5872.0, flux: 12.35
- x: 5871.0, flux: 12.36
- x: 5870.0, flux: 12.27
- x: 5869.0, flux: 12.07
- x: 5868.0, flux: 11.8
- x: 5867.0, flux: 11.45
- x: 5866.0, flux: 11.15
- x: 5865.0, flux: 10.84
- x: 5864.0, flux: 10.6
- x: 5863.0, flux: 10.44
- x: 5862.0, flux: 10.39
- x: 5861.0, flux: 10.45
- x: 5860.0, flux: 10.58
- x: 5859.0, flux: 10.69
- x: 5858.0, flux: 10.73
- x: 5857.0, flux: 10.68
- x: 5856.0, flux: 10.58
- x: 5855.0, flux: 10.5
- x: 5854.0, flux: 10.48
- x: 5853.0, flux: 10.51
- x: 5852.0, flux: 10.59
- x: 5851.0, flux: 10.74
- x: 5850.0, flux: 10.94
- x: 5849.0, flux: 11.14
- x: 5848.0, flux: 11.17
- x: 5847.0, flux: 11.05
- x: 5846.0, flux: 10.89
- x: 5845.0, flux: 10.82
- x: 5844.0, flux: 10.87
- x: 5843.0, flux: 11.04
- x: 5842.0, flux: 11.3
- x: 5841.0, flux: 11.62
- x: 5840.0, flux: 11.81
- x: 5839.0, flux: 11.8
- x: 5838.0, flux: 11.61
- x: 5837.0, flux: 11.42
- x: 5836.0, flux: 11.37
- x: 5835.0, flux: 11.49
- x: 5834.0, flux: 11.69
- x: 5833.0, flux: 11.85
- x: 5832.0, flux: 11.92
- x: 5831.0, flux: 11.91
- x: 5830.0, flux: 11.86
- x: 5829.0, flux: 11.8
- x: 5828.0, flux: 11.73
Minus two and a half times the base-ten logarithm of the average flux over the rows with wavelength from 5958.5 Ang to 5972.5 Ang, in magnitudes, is -2.58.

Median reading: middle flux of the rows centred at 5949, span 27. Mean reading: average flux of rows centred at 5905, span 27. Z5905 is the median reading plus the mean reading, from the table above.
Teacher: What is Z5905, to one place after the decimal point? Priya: 21.1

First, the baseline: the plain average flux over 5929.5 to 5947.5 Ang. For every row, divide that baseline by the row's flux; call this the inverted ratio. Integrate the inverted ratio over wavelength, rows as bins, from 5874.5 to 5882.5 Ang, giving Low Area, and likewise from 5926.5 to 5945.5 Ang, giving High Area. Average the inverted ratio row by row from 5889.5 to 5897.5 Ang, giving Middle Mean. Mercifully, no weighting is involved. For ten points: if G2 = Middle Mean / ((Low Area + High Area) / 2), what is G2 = 0.120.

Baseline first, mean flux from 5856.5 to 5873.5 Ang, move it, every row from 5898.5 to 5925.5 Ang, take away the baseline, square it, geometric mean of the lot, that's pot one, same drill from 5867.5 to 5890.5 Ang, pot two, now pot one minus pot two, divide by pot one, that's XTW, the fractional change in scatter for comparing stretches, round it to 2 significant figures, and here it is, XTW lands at -1.3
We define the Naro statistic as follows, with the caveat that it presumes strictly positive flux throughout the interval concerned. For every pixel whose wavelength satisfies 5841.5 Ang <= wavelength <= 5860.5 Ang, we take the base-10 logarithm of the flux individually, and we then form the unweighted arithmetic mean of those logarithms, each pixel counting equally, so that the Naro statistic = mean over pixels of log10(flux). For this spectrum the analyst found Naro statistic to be 1.03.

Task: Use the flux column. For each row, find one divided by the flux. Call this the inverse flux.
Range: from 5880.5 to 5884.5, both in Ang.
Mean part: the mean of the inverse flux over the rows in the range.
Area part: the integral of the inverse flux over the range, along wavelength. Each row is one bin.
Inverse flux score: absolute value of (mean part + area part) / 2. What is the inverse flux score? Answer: 0.247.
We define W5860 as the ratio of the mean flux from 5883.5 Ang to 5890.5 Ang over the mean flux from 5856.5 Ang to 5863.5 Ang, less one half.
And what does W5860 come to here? 0.28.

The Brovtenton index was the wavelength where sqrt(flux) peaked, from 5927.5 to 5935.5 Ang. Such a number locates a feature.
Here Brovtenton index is 5935.0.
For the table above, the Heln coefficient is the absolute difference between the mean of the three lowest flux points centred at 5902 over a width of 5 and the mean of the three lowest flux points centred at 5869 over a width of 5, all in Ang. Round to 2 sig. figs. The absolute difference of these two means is 1.2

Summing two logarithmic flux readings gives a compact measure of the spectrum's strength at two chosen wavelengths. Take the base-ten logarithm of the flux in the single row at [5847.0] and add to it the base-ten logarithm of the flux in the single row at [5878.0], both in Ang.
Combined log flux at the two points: 2.08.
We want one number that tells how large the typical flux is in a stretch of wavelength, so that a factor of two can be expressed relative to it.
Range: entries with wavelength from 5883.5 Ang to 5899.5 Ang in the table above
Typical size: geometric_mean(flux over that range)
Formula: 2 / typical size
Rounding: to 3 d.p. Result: 0.263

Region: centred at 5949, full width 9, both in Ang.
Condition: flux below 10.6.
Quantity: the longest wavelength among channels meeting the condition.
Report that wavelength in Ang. 5947.0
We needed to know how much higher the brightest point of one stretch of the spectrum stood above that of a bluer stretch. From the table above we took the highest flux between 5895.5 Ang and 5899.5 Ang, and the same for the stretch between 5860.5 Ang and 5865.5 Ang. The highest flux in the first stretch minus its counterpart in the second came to -0.89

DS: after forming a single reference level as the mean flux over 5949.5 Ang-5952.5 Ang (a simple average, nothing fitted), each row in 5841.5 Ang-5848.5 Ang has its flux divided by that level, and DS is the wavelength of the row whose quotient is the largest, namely 5842.0 Ang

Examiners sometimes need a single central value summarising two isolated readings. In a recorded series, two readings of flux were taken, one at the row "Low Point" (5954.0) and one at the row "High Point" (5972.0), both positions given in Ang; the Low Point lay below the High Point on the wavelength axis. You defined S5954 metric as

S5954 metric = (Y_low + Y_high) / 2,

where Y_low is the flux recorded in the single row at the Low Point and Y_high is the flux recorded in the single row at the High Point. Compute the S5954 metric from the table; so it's 10.61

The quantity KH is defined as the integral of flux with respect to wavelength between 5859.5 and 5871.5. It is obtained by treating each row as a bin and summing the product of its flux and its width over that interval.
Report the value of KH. 134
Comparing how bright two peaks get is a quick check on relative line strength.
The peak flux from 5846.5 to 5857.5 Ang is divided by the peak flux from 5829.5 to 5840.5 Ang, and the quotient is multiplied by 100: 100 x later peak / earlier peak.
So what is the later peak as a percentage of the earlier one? 94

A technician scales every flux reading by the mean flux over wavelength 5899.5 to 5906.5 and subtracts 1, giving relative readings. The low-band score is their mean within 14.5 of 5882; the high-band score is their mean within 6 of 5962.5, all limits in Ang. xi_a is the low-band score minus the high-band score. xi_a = -0.13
